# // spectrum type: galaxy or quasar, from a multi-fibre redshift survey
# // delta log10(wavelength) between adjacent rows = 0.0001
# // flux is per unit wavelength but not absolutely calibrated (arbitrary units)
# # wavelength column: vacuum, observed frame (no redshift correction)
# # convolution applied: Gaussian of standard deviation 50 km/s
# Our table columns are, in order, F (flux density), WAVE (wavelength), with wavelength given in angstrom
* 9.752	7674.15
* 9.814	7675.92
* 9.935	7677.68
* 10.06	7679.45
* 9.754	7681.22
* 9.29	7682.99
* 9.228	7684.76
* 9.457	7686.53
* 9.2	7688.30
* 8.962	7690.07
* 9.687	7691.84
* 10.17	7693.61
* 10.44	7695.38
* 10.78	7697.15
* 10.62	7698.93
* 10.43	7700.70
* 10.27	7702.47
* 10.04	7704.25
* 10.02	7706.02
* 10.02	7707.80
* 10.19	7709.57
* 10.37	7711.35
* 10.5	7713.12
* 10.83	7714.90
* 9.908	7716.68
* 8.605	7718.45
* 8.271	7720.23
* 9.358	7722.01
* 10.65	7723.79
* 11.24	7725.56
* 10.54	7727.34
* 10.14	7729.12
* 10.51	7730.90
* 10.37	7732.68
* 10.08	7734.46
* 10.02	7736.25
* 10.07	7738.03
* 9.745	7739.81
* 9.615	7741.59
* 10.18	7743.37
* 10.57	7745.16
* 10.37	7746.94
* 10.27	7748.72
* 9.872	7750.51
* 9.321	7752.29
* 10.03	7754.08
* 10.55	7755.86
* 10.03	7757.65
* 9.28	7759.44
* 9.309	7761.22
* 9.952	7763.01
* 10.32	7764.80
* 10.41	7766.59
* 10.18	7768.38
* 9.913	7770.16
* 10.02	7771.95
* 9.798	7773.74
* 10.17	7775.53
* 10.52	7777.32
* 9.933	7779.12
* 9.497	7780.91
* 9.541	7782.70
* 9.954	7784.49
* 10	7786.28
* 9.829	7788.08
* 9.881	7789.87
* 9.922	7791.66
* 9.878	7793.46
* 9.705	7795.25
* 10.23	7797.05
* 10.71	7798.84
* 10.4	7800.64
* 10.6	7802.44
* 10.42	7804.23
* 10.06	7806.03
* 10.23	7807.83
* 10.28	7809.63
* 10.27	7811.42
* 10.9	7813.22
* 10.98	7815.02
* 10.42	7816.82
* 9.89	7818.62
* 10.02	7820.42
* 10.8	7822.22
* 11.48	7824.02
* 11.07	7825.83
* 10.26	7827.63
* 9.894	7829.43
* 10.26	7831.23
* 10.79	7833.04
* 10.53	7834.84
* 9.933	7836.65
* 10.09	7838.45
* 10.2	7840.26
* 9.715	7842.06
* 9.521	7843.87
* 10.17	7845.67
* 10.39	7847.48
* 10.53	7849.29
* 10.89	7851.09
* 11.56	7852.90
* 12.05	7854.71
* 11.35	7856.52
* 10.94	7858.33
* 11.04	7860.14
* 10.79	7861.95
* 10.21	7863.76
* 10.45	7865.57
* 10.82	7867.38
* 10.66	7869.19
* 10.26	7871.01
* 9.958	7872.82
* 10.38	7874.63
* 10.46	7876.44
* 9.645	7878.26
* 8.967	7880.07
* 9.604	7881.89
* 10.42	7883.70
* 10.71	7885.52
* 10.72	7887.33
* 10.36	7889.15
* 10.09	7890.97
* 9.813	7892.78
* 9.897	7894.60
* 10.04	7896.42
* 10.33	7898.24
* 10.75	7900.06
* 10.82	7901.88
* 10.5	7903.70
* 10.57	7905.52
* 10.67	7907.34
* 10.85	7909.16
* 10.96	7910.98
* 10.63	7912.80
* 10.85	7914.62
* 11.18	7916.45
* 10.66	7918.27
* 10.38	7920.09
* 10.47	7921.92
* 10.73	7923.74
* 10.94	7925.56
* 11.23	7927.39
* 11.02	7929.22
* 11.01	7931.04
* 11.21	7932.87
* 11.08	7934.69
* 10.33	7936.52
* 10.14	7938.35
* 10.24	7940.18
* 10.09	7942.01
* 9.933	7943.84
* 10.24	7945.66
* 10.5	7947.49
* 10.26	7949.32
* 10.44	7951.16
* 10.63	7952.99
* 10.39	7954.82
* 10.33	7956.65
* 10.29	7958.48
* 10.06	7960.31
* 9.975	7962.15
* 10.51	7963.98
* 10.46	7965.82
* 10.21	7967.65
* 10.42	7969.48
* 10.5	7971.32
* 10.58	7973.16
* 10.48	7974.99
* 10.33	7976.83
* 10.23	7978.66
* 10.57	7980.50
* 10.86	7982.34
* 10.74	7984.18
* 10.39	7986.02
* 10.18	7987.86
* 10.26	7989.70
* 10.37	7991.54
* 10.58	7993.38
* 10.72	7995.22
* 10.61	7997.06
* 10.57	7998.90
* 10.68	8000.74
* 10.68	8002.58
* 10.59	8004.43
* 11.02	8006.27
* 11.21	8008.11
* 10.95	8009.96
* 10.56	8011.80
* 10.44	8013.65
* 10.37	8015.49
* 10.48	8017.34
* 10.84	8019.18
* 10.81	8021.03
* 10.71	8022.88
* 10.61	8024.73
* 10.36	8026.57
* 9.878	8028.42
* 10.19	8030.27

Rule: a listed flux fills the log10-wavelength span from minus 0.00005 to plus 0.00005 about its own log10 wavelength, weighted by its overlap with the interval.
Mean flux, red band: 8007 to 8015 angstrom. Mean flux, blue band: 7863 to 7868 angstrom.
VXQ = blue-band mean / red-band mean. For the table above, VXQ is 0.97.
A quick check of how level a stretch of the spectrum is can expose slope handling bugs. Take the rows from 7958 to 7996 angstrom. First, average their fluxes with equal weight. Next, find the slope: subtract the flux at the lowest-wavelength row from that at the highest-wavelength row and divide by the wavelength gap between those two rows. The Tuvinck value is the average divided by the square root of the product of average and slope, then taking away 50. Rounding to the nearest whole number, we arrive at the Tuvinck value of -20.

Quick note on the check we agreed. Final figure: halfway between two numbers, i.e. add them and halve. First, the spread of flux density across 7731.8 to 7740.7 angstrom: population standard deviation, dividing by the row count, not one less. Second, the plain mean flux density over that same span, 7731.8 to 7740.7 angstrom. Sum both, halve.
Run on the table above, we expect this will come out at 5.13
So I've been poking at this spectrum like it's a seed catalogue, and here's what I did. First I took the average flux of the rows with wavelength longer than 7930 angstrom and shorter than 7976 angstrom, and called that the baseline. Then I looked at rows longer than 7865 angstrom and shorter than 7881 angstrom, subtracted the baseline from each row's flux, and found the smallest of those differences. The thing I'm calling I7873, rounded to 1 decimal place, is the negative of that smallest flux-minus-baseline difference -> 1.4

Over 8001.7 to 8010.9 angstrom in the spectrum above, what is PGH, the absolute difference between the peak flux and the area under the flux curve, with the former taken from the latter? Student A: 89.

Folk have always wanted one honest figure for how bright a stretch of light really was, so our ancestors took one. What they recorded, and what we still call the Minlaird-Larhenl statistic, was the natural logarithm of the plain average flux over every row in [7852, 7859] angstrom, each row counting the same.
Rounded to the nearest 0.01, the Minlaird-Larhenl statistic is 2.44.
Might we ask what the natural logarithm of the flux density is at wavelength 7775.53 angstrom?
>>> 2.32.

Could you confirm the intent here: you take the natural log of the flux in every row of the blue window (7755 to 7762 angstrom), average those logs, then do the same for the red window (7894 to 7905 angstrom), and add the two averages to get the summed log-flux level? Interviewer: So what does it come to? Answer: 4.62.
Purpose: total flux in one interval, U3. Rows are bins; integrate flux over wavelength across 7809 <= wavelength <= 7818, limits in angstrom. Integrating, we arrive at 95.1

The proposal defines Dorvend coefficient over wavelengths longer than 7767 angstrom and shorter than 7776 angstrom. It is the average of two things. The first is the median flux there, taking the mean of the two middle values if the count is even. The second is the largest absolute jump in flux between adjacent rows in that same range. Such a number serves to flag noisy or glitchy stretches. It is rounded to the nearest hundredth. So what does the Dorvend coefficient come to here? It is 5.20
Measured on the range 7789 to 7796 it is 5.03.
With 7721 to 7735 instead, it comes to 5.87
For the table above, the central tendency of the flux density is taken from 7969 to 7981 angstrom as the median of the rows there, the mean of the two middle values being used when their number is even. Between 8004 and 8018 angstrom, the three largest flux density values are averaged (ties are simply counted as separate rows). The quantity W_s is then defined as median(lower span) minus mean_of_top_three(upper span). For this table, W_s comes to -0.58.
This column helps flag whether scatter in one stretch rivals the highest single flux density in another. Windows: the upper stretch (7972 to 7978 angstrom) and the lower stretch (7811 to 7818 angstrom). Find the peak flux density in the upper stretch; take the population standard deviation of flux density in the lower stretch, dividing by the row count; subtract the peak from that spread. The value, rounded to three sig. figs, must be -10.3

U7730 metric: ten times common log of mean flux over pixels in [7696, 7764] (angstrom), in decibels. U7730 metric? 10.0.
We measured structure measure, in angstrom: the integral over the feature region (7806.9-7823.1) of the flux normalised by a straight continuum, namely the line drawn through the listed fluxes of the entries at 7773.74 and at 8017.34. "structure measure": 17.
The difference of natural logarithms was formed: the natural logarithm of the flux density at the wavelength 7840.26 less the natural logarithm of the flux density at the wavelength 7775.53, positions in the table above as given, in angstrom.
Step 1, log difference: 0.00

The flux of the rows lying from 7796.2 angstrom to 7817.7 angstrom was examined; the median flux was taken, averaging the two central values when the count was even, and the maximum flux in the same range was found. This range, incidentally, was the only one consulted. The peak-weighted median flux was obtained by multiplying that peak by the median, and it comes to 114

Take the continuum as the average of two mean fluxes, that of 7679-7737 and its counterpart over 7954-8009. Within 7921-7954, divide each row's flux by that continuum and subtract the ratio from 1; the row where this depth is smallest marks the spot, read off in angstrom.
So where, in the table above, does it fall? 7927.39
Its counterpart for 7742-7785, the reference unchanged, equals 7745.16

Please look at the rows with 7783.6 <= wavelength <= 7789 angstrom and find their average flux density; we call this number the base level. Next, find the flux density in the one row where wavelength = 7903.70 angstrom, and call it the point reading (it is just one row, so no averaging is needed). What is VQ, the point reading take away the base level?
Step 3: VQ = 0.57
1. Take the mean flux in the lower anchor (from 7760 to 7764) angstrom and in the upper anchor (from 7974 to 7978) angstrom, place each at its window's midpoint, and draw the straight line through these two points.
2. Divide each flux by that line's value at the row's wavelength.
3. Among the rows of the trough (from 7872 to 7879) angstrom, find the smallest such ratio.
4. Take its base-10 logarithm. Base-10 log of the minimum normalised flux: -0.018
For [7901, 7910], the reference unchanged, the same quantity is 0.015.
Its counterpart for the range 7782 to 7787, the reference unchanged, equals -0.007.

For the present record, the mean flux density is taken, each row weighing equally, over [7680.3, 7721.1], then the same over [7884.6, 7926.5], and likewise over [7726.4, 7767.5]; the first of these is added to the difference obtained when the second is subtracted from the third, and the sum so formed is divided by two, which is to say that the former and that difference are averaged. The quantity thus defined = 4.69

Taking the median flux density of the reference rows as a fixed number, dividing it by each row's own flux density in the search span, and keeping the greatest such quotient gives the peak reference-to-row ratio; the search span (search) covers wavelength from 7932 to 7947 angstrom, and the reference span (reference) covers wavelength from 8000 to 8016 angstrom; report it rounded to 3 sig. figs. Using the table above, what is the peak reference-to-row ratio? 1.08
